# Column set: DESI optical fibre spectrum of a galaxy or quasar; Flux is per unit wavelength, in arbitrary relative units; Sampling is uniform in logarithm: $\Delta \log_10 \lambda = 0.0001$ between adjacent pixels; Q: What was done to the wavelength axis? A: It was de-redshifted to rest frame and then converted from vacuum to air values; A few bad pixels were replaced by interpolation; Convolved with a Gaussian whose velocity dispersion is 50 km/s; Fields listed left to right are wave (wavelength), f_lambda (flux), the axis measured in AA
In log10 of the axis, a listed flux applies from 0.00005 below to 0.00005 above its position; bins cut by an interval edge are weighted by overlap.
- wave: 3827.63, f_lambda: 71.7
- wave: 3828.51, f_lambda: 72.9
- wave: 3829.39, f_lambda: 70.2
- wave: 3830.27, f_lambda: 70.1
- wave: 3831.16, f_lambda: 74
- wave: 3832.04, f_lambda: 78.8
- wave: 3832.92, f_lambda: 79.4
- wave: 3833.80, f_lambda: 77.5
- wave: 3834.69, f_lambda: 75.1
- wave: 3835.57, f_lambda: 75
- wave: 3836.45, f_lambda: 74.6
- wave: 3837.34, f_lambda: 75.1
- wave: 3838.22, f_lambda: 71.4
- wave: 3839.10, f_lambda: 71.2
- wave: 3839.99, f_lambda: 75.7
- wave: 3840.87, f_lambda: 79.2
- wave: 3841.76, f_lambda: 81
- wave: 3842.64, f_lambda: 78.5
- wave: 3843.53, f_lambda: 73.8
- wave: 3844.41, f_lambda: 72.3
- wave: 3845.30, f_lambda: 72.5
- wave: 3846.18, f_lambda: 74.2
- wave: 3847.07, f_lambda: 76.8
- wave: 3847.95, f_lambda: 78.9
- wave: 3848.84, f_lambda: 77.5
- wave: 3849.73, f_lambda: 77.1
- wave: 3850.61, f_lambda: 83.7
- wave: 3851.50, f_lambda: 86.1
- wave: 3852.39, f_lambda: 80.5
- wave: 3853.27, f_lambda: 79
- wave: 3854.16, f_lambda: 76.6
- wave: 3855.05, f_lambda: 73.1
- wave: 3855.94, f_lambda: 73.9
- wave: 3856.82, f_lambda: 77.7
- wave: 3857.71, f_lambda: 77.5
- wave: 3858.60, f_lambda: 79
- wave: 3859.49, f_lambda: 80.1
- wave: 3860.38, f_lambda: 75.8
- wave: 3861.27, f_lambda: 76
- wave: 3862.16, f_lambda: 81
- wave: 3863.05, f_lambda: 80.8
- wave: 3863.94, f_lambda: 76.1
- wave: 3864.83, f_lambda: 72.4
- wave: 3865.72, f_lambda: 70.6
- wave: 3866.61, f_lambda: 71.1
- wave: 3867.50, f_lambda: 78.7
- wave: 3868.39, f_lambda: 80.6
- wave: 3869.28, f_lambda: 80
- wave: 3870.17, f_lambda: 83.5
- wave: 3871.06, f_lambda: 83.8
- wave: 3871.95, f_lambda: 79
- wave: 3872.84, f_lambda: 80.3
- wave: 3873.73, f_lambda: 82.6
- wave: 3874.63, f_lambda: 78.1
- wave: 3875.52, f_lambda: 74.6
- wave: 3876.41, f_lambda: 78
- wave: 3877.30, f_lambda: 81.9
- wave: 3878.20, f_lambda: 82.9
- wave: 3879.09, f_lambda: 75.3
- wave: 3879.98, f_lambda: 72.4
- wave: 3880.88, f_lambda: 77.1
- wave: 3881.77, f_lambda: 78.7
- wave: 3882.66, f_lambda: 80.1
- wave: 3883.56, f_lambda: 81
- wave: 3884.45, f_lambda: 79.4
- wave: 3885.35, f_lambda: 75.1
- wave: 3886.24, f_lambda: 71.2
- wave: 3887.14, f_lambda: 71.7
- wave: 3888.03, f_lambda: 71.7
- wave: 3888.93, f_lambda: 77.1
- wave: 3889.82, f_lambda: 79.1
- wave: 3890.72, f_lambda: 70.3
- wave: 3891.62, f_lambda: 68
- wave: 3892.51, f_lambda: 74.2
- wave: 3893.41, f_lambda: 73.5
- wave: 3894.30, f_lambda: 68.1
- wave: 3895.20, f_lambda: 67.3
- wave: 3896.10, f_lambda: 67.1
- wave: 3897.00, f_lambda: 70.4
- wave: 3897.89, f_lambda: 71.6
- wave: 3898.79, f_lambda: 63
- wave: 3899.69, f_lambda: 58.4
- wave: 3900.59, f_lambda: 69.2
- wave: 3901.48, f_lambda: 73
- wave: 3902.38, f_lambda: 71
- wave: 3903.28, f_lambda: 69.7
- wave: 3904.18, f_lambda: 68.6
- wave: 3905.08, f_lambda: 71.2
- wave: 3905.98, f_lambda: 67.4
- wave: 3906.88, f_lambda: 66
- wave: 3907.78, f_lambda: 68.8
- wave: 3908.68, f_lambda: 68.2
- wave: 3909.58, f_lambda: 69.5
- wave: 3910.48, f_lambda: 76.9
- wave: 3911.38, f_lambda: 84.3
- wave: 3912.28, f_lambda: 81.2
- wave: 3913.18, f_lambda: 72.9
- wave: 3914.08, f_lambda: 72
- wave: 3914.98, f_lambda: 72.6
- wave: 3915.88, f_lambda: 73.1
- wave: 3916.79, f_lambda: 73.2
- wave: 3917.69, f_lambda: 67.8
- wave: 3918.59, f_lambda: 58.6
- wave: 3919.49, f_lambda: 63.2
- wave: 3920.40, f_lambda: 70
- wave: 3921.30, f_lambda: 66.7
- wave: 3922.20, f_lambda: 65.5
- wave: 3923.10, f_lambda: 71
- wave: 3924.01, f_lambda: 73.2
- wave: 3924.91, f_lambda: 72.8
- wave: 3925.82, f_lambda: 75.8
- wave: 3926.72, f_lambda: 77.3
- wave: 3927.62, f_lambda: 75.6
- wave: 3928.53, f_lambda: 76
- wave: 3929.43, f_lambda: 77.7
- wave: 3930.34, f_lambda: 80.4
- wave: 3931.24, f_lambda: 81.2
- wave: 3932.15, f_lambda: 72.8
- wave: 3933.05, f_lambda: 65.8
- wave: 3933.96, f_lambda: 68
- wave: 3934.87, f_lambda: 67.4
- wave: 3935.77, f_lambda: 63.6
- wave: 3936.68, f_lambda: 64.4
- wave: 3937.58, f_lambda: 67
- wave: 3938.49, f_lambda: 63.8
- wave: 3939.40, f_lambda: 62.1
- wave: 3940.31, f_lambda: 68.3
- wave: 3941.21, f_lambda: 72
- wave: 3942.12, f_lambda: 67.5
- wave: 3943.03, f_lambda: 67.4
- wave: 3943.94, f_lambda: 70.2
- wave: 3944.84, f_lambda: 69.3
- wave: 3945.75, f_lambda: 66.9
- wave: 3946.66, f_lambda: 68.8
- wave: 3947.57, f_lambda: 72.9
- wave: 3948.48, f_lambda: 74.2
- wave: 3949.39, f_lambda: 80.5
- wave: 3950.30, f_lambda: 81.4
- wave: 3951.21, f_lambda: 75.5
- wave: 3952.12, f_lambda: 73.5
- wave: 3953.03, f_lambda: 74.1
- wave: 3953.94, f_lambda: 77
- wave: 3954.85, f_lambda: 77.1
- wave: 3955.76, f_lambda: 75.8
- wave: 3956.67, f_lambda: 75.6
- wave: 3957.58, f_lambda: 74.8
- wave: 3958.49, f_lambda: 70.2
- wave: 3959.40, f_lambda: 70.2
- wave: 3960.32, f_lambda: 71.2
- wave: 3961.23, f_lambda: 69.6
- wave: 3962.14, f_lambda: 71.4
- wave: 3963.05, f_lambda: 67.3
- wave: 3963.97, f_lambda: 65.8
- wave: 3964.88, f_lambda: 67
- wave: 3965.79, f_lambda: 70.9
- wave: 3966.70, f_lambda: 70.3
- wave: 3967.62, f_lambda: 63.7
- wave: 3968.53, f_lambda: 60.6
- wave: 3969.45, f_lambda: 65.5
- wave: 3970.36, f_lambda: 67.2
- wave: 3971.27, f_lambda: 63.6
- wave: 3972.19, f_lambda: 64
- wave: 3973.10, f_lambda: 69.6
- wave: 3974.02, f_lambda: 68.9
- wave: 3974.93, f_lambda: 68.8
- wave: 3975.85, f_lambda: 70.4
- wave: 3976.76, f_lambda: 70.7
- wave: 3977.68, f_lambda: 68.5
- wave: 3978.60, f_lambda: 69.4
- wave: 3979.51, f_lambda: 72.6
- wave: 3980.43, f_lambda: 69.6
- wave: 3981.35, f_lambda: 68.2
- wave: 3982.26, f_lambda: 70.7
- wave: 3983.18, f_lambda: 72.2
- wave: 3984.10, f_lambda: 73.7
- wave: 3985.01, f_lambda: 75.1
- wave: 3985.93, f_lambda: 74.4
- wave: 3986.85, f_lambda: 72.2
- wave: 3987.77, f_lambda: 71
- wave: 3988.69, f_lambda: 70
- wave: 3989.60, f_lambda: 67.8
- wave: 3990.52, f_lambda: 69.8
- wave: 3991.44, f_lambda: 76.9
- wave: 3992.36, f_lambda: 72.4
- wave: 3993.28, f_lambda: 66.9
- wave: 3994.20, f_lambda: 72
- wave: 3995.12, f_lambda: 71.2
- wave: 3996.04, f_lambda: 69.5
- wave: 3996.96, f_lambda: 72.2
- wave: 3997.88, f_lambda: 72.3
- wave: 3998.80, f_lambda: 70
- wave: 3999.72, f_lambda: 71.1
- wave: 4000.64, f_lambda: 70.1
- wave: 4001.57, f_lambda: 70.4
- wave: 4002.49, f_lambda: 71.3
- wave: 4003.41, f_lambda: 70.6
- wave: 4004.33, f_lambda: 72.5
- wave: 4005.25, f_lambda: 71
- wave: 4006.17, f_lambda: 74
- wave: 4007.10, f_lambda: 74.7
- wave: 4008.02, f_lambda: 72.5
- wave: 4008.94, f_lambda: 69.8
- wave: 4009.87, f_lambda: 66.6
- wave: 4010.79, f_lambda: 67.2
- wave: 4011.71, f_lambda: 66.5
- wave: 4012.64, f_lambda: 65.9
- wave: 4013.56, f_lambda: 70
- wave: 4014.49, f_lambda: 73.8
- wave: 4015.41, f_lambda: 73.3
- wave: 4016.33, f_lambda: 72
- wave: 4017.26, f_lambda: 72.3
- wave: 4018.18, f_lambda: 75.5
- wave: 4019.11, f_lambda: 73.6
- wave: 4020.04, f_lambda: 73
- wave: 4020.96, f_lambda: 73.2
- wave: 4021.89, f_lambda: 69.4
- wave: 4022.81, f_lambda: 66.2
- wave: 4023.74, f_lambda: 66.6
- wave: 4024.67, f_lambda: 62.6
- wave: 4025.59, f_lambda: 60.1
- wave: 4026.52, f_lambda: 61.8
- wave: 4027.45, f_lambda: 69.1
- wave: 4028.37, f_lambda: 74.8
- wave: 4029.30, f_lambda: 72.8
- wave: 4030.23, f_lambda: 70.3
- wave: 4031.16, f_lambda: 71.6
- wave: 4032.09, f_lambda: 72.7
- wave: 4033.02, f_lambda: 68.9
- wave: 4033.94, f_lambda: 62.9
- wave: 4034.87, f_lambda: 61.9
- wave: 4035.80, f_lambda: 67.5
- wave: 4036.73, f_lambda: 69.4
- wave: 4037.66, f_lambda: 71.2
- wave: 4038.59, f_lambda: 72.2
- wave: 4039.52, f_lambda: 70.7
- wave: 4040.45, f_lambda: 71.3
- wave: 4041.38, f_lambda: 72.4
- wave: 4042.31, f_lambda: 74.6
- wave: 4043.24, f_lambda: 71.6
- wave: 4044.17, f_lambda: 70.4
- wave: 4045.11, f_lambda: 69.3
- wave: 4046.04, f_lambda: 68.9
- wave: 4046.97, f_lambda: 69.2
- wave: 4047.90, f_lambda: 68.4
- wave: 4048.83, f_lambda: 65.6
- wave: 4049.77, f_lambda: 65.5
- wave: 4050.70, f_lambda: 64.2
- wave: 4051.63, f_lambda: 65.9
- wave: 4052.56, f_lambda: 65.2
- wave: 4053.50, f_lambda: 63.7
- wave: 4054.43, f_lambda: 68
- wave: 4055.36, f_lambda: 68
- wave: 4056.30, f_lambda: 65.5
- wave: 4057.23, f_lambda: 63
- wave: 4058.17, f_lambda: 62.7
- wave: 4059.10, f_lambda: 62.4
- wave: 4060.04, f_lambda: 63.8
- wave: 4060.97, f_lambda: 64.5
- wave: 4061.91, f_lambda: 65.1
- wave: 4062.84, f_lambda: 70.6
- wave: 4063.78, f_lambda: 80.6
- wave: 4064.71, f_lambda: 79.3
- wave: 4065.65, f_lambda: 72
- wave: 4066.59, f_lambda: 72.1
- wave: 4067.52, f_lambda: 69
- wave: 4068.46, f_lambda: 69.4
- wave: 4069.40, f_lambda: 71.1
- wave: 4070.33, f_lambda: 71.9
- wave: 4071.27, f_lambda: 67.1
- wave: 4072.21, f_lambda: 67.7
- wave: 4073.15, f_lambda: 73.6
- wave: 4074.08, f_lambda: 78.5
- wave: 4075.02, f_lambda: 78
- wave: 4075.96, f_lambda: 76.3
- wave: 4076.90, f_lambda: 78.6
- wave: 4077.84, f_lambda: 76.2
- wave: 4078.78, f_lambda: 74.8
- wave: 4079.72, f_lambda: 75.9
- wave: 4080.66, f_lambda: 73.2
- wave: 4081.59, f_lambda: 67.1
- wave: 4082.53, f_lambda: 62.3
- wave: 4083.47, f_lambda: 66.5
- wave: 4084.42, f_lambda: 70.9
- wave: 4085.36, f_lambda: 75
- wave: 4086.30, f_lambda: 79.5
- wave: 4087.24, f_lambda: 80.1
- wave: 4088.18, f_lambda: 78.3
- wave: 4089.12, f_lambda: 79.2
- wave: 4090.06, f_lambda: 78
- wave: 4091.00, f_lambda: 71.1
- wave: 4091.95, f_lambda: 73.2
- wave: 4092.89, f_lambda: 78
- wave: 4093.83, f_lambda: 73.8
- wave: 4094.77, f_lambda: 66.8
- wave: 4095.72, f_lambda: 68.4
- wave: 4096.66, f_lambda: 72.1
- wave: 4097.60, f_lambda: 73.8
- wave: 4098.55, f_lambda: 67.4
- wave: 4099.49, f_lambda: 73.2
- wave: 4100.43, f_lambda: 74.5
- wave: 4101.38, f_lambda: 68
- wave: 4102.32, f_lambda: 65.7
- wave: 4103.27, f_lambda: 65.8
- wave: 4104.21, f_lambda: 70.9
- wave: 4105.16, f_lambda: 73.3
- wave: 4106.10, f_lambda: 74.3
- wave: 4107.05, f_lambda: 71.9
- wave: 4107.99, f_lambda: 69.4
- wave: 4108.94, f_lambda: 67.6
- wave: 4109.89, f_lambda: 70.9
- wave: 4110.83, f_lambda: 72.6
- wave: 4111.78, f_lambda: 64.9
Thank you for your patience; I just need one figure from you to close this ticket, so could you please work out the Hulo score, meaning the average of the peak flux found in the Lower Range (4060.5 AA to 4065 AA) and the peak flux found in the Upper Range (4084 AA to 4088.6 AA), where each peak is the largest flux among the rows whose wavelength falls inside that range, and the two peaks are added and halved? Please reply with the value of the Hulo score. 80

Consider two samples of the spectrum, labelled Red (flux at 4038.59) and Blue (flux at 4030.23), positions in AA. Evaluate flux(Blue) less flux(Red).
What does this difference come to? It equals -1.9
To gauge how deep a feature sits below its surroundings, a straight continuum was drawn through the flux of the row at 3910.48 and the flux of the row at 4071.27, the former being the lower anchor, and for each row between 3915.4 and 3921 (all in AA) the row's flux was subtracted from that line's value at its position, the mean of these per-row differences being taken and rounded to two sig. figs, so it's 8.8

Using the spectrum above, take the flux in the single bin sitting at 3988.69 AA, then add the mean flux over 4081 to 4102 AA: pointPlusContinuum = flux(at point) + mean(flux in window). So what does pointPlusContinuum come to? 143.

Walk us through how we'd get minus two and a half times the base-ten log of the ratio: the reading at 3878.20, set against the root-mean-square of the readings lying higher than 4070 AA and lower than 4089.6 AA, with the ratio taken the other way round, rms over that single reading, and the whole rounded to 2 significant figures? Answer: 0.12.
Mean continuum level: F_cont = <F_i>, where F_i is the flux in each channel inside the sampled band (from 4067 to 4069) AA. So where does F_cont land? 69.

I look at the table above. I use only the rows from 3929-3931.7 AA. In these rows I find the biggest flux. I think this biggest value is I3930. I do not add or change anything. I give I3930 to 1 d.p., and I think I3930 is 81.2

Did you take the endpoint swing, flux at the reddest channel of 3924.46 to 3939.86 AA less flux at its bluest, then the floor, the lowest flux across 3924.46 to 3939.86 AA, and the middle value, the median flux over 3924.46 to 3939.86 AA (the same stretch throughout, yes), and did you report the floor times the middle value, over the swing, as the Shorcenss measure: -423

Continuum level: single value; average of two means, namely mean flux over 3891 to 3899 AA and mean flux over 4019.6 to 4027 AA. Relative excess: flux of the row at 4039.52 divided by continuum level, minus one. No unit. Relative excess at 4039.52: 0.04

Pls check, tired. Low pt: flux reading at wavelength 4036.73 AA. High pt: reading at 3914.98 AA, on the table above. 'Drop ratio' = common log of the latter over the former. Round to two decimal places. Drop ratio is 0.02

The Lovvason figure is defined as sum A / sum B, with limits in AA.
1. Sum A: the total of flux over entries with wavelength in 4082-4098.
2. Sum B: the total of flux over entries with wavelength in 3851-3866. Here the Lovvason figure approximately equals 0.947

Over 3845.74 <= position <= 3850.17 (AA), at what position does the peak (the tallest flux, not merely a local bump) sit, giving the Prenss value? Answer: 3847.95 AA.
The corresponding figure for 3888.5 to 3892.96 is 3889.82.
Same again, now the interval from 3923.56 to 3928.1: 3926.72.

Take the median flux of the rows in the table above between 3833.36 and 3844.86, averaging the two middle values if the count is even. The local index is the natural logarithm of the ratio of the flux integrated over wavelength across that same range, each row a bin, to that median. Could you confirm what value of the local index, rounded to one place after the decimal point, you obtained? 2.4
